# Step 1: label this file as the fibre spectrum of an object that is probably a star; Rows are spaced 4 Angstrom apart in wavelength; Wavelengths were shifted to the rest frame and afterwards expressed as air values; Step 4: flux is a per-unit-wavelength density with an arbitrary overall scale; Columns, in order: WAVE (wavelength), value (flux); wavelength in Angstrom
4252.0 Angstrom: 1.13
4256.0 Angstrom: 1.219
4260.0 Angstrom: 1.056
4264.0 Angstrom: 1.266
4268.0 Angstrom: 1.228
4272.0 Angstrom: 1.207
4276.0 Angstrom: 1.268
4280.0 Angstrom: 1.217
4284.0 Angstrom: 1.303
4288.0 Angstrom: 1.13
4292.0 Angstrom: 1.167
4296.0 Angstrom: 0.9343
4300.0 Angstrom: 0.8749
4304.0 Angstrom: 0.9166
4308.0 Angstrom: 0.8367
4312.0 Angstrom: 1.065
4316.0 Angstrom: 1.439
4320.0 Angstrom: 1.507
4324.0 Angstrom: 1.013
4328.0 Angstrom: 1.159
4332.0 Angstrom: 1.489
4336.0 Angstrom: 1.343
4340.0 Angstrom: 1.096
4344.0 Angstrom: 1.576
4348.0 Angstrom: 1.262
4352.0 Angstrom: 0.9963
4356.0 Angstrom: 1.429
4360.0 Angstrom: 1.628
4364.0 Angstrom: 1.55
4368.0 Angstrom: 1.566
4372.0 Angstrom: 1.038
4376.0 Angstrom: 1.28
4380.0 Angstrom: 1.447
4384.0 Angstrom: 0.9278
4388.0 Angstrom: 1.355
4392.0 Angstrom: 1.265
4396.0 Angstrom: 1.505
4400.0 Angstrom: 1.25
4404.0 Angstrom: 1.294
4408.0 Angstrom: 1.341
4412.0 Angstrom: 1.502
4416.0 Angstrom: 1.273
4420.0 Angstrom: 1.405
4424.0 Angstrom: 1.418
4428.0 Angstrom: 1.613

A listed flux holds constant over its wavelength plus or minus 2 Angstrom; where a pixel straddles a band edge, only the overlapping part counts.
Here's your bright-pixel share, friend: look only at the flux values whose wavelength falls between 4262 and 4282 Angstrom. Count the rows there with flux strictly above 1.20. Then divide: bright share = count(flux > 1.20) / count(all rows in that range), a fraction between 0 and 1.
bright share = 1.0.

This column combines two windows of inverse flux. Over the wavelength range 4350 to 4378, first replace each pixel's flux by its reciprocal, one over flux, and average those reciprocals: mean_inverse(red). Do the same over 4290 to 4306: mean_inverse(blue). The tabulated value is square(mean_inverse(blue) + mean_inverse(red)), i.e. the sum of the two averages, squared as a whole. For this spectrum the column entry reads 3.3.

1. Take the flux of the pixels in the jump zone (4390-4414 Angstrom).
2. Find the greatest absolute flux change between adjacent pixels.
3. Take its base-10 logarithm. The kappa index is -0.59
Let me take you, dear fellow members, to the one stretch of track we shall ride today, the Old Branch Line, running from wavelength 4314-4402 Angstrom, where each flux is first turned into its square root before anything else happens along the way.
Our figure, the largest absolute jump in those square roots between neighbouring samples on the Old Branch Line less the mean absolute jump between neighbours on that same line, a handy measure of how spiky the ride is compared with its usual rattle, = 0.12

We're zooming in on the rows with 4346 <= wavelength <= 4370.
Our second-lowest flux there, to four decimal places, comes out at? 1.2620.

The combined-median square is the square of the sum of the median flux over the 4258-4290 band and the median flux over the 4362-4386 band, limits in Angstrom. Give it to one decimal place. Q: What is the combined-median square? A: 6.7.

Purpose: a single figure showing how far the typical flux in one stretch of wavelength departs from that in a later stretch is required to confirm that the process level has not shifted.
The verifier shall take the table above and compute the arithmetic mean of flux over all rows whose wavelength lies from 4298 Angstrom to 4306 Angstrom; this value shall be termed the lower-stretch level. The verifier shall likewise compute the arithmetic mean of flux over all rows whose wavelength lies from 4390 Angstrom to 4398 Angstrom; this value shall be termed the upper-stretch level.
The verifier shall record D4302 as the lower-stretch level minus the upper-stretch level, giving -0.5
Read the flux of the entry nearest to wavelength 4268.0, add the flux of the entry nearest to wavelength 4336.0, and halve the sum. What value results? 1.29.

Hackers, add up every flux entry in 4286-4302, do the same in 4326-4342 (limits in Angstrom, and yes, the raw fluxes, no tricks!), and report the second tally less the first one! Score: 1.0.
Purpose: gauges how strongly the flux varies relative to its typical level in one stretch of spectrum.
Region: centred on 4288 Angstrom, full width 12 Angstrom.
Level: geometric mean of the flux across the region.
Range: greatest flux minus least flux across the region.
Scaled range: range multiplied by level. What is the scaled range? 0.2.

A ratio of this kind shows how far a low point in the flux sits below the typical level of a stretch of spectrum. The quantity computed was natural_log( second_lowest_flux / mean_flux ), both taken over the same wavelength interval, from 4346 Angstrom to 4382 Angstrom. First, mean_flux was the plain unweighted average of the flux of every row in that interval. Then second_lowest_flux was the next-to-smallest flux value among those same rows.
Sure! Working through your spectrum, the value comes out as -0.27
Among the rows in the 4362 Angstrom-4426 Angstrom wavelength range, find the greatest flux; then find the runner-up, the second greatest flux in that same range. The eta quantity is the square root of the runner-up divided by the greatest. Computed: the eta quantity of 0.995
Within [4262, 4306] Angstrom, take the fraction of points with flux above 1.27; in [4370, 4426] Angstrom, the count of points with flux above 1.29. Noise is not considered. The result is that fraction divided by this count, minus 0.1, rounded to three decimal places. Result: -0.089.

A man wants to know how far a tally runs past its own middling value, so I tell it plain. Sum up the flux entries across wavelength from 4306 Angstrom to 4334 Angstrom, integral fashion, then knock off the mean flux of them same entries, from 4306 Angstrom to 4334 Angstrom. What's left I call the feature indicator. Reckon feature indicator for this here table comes 33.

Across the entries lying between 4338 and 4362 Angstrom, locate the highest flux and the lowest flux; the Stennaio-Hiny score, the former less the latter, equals 0.63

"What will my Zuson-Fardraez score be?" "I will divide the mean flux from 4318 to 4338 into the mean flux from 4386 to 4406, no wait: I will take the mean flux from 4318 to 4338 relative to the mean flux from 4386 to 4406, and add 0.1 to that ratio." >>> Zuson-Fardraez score 1.08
